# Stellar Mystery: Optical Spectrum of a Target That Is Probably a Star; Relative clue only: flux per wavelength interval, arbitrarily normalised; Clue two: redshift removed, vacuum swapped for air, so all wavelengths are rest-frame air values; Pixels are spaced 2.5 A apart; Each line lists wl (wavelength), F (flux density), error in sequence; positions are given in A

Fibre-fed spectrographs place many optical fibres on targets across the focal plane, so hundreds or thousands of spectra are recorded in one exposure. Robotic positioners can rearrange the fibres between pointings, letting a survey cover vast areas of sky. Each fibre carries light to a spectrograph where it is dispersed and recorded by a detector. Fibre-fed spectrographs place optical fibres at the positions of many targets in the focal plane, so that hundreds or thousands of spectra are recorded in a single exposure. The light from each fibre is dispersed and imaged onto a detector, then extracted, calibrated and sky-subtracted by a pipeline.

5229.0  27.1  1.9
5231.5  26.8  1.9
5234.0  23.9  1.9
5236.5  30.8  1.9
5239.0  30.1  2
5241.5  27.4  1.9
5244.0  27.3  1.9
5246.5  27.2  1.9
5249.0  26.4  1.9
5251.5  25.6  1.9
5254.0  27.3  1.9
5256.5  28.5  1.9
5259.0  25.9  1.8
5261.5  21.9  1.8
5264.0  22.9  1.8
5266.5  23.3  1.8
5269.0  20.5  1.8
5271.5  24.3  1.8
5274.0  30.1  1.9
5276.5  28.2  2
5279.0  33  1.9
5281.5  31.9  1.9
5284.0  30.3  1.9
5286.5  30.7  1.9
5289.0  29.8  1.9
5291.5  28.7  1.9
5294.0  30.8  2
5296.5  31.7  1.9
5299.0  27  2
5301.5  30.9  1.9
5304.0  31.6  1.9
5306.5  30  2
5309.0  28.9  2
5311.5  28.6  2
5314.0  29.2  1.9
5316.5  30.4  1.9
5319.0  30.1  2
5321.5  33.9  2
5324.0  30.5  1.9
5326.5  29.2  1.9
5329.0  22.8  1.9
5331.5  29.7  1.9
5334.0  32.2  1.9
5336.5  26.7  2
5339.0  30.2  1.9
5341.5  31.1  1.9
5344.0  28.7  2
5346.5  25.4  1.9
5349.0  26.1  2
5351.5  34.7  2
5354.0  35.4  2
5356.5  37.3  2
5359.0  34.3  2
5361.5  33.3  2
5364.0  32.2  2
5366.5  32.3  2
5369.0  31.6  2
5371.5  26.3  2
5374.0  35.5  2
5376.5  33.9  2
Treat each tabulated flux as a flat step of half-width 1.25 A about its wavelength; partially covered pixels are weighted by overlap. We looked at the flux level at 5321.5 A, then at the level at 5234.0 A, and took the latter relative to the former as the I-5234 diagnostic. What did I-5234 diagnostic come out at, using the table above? 0.71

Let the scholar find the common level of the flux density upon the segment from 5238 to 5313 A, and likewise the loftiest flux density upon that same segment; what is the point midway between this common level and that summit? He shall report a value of 31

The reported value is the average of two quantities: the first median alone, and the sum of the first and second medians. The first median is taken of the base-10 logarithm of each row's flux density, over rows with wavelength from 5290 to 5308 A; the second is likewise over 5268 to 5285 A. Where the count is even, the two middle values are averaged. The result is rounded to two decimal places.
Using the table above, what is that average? 2.23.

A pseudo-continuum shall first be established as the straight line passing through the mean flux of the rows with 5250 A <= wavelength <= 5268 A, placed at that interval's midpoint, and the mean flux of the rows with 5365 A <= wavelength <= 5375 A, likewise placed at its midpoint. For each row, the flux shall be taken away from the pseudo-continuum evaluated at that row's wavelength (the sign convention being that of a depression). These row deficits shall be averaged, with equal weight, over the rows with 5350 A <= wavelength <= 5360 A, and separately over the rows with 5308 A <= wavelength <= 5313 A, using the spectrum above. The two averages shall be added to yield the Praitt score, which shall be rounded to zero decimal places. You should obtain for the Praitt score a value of -6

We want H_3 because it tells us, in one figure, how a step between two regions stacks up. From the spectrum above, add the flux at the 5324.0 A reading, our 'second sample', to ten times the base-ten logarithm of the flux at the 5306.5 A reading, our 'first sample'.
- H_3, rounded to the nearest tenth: 45.3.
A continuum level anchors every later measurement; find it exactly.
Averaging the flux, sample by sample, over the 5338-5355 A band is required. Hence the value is 30.2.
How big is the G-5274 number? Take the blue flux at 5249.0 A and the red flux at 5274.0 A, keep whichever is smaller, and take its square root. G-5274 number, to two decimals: 5.14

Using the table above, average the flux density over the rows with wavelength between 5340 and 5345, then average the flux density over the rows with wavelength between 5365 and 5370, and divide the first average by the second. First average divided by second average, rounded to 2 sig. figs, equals 0.94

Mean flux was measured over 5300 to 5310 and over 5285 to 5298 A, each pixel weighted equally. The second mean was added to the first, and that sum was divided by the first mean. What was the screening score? 2.00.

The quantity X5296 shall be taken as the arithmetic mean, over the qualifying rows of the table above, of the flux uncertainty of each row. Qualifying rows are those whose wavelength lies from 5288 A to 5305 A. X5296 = 1.93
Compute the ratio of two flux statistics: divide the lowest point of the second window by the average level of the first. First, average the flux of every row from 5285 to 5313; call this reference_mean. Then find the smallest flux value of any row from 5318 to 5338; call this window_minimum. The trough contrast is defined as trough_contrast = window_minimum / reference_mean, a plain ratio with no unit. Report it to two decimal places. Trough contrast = 0.76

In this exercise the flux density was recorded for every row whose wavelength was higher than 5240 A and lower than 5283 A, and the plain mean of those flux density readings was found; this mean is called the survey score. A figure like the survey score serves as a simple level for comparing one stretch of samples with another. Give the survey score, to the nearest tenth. 26.6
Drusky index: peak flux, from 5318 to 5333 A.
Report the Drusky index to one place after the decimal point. 33.9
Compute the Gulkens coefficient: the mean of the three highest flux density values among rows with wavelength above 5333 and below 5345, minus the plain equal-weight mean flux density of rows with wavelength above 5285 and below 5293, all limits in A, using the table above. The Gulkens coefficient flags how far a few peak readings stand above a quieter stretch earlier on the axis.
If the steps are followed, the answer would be 1.4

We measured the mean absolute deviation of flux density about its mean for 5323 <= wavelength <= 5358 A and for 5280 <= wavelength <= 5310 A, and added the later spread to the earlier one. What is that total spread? 4.2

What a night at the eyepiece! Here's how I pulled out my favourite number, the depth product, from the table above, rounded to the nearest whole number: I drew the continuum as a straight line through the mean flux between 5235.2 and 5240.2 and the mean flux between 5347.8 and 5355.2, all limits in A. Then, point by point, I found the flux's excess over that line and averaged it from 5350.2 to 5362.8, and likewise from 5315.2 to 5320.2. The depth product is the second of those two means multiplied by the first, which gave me -4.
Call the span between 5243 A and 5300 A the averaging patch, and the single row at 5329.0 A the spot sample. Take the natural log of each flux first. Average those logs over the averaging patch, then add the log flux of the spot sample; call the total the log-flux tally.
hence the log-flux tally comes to 6.43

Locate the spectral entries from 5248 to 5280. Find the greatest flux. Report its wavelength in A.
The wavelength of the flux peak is 5279.0 A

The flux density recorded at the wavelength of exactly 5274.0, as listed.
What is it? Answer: 30.1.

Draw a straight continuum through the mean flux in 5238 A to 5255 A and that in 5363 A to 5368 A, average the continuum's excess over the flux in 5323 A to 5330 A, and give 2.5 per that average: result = 0.8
